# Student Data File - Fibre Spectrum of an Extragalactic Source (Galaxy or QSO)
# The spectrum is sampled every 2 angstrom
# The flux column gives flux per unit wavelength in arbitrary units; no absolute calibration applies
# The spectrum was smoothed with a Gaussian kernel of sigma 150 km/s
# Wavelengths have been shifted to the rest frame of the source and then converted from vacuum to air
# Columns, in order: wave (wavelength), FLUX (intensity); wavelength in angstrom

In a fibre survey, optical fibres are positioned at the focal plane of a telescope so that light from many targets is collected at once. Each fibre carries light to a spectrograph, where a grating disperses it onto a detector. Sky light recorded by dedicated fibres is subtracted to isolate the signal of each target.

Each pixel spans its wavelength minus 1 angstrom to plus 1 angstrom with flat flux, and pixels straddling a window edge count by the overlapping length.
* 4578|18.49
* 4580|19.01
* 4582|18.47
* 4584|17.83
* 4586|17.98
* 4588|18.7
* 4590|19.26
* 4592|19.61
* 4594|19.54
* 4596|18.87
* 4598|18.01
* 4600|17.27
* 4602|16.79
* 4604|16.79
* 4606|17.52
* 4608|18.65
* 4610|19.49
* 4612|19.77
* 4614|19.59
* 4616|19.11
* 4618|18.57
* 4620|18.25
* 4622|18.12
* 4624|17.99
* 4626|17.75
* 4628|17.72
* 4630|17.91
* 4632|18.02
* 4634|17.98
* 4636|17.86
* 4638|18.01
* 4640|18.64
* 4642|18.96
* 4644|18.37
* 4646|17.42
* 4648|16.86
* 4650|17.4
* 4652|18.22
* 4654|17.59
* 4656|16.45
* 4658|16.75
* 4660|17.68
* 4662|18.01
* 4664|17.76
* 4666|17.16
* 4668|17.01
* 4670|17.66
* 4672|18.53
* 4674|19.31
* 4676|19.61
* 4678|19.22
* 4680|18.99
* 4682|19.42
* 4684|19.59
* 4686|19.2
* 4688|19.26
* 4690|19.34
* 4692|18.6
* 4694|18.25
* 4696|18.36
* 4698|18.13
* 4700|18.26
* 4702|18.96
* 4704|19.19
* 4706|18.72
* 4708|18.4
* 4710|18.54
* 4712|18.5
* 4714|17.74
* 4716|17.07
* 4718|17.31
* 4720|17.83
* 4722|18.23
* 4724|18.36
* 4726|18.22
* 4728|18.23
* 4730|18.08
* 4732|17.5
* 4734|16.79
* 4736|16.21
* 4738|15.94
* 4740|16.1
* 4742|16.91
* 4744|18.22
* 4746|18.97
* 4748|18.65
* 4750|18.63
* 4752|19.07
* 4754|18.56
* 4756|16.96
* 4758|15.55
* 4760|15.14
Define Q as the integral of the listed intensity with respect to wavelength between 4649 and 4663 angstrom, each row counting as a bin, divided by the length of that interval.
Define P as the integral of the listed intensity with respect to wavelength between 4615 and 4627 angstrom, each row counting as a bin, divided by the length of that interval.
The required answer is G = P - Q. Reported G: 0.9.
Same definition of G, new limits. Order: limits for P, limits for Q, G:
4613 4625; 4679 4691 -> -0.7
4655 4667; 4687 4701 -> -1.3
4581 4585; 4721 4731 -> -0.1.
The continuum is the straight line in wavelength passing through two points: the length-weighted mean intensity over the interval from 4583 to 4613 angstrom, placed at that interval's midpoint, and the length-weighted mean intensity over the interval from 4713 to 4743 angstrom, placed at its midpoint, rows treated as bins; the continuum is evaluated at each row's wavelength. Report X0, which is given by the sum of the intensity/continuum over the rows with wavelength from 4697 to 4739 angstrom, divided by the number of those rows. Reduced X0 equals 1.03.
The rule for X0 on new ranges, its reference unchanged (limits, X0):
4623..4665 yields 0.99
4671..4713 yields 1.07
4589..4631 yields 1.01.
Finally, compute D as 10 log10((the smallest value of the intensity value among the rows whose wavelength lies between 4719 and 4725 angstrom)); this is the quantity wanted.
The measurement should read 12.5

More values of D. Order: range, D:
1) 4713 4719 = 12.3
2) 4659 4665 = 12.5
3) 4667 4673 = 12.3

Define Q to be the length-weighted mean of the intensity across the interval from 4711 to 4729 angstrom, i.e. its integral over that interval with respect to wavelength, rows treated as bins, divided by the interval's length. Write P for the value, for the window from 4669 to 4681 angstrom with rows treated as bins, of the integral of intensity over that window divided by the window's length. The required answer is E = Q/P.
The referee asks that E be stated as 0.95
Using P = 18.9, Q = 17.9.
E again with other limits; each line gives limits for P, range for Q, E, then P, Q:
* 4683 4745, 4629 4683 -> 1.00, 18.1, 18.0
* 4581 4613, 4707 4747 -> 0.96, 18.4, 17.7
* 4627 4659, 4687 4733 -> 1.03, 17.8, 18.3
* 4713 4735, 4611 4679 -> 1.02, 17.8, 18.1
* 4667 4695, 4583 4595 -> 1.00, 18.9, 18.8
